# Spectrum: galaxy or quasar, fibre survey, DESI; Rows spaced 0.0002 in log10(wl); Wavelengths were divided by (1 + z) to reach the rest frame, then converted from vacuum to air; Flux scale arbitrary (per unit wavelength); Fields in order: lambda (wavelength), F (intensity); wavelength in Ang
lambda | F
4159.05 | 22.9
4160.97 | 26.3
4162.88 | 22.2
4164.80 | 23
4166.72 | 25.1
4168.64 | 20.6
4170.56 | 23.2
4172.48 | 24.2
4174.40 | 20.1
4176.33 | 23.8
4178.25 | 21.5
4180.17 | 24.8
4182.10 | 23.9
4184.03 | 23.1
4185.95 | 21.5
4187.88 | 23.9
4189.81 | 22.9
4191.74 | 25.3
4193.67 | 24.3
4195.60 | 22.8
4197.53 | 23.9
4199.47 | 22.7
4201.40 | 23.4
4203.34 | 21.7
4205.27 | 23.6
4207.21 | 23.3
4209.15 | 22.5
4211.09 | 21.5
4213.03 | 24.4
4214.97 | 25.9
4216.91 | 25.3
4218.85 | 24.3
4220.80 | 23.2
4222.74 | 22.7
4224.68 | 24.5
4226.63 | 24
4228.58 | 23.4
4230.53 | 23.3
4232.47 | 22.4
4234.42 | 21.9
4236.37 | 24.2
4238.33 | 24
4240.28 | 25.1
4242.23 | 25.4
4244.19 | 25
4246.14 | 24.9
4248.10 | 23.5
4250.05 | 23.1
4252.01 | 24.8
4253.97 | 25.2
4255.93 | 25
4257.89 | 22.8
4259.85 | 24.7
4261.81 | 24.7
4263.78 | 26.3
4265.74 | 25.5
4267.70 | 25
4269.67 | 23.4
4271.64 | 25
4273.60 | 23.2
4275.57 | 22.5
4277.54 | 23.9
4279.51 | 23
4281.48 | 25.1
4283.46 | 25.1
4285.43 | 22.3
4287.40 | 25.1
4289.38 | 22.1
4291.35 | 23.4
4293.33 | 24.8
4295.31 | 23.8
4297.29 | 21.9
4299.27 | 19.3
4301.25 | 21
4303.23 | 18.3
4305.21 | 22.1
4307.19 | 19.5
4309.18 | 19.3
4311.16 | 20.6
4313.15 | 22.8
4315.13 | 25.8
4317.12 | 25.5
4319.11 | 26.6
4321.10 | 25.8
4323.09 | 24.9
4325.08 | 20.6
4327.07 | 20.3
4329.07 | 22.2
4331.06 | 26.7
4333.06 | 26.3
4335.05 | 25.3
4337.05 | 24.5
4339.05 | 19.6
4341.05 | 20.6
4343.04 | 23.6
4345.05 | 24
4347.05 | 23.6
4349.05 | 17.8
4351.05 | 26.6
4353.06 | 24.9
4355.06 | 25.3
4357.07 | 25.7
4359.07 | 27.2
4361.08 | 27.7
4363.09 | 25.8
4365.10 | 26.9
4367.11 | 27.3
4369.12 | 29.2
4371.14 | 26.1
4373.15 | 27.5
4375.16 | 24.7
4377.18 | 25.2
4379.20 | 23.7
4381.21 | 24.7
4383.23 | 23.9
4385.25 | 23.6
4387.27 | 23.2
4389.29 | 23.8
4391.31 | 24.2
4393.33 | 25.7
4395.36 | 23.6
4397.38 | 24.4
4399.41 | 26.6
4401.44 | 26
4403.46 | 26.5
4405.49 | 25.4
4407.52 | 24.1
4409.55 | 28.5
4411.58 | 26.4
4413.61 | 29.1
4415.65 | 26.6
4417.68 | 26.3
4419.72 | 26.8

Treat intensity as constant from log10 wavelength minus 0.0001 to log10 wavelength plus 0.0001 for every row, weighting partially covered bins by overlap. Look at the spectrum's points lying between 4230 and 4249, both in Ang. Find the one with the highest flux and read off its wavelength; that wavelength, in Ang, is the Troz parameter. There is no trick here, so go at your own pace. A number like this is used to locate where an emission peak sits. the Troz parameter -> 4242.23 Ang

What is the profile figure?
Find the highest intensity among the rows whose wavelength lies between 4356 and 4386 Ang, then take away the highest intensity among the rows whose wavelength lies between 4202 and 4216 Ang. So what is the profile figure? 3.3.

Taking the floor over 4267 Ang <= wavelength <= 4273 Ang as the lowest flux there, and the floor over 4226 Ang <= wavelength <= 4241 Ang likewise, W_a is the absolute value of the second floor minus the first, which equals 1.5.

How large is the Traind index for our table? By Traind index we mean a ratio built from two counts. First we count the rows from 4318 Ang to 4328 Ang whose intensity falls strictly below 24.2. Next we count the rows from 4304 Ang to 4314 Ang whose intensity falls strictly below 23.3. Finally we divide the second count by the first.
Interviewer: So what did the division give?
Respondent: 2.5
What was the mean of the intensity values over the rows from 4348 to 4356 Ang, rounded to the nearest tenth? 23.7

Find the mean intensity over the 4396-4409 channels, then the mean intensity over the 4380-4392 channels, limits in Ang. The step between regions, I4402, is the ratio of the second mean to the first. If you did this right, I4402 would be 0.94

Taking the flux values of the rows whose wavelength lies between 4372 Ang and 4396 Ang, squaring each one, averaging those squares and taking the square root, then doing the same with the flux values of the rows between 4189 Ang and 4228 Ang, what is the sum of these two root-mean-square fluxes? 48.1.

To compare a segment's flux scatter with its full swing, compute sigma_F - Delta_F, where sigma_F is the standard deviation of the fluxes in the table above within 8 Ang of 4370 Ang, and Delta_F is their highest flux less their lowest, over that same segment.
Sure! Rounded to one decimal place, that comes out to -3.1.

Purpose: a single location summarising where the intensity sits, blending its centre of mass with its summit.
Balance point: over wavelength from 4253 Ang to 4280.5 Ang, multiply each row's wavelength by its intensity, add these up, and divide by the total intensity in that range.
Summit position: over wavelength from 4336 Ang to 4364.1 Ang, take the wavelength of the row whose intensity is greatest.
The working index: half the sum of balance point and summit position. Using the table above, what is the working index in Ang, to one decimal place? 4313.8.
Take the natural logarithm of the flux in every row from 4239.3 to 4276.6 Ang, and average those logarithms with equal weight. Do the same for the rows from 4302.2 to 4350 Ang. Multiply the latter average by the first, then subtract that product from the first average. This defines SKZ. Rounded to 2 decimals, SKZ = -6.77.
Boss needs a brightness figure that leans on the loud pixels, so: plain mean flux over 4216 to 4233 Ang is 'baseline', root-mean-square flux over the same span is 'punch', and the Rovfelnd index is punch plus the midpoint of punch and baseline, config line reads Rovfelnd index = 47.4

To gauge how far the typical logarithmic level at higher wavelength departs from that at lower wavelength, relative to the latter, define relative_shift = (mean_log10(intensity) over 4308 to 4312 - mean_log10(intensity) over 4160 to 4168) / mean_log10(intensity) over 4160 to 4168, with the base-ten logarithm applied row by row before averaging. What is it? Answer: -0.06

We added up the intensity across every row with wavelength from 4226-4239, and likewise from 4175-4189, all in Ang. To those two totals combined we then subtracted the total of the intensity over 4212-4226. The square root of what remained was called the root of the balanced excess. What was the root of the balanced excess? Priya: 12.5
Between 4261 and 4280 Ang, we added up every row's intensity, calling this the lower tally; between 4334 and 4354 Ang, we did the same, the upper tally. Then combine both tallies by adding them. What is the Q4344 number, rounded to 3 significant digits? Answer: 473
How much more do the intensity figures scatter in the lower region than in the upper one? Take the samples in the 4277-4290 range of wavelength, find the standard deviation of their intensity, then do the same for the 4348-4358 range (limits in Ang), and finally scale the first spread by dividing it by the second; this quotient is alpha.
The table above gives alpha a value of 0.4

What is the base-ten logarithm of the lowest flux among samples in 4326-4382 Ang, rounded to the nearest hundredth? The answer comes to 1.25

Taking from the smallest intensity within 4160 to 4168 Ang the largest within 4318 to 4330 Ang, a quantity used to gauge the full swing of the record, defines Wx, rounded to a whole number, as -4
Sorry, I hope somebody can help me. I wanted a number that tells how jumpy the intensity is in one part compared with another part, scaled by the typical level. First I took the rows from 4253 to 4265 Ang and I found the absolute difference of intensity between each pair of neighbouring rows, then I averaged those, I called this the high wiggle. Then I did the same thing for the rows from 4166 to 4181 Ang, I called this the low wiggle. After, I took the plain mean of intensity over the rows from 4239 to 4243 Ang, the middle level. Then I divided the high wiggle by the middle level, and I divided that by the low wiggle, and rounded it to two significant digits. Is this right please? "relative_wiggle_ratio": 0.015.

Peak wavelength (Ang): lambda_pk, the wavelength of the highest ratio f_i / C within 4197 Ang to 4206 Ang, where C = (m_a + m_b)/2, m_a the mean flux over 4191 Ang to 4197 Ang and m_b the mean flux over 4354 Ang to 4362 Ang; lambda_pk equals 4197.53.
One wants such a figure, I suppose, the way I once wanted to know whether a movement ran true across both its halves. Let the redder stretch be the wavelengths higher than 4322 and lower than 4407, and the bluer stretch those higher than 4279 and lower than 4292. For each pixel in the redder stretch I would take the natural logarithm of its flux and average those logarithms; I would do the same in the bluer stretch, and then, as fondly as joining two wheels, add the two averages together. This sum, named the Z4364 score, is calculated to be 6.37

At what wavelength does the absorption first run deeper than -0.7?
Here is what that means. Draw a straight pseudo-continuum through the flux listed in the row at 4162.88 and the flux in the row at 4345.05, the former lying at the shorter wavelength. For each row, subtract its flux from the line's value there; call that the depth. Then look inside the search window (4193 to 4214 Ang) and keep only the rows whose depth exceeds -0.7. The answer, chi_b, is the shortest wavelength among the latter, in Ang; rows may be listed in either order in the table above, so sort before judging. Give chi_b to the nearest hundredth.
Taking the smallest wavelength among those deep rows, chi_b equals 4195.60 Ang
